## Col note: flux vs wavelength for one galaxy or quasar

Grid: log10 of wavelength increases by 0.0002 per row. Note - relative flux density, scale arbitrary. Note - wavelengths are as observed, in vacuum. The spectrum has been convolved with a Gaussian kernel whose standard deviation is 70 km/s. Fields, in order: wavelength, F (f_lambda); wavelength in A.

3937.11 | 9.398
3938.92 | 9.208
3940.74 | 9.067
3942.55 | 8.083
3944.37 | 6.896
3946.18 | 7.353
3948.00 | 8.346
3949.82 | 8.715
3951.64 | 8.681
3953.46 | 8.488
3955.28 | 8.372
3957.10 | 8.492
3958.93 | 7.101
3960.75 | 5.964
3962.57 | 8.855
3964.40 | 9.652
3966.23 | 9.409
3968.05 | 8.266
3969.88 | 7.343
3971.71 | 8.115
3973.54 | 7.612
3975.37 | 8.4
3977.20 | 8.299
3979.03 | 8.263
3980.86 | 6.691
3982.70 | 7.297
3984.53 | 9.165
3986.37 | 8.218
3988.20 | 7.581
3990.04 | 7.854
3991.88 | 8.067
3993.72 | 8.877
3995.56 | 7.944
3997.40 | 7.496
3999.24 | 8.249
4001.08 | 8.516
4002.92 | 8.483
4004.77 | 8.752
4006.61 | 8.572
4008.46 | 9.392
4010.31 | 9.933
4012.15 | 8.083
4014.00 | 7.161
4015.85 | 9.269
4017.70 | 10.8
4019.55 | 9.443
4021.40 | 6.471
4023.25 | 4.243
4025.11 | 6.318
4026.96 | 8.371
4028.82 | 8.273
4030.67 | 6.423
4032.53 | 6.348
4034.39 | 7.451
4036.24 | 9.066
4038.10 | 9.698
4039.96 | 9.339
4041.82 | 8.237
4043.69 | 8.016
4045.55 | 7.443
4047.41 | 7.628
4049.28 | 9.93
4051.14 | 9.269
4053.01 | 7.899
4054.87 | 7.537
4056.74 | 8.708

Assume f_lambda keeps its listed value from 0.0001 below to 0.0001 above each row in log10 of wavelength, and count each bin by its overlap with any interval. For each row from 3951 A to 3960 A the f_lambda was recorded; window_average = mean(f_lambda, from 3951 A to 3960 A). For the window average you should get 8.2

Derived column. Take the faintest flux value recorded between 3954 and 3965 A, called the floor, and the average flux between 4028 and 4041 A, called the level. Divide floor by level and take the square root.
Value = 0.859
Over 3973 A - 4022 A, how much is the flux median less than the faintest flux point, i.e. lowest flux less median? -1.8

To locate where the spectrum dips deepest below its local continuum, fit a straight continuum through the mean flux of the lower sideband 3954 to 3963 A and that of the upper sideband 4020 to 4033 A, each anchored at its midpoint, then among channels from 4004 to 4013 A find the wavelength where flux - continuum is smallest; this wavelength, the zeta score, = 4012.15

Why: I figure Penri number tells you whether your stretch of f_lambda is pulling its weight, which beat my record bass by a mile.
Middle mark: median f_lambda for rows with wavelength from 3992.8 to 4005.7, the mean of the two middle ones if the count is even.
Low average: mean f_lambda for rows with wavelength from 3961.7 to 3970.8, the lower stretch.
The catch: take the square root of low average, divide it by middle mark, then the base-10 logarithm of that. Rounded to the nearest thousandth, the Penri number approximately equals -0.459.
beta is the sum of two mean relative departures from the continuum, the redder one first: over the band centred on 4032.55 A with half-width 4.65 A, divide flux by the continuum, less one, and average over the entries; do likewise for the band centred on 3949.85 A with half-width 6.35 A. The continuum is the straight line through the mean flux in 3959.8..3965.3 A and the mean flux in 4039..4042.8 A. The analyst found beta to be -0.13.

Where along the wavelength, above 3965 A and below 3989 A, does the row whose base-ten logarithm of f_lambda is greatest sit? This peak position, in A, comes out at 3966.23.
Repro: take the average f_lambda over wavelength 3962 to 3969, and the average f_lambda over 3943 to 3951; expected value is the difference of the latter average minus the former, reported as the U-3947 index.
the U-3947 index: -1.2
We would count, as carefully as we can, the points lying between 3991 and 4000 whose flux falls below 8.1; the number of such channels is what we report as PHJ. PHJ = 3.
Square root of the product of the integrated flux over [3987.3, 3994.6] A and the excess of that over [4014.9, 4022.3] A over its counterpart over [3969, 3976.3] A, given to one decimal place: 23.2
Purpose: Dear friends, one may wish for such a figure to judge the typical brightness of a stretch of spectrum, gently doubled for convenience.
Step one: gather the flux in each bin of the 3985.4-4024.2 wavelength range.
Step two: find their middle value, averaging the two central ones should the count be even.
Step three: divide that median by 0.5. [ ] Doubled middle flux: 16.5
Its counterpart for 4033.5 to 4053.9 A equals 16.5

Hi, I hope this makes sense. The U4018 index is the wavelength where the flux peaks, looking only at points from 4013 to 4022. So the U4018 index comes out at 4017.70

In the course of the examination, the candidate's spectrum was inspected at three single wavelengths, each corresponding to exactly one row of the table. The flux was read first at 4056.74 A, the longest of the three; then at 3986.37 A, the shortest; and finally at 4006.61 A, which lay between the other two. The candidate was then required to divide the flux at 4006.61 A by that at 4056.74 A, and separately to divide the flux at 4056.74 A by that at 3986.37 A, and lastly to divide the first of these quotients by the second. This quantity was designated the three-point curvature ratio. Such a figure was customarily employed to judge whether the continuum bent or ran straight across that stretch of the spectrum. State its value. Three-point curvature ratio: 0.93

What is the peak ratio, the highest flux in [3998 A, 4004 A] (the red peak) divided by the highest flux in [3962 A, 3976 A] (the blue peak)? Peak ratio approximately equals 0.88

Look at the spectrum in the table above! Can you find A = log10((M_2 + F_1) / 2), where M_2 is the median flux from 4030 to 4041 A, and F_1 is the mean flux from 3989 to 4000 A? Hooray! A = 0.912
